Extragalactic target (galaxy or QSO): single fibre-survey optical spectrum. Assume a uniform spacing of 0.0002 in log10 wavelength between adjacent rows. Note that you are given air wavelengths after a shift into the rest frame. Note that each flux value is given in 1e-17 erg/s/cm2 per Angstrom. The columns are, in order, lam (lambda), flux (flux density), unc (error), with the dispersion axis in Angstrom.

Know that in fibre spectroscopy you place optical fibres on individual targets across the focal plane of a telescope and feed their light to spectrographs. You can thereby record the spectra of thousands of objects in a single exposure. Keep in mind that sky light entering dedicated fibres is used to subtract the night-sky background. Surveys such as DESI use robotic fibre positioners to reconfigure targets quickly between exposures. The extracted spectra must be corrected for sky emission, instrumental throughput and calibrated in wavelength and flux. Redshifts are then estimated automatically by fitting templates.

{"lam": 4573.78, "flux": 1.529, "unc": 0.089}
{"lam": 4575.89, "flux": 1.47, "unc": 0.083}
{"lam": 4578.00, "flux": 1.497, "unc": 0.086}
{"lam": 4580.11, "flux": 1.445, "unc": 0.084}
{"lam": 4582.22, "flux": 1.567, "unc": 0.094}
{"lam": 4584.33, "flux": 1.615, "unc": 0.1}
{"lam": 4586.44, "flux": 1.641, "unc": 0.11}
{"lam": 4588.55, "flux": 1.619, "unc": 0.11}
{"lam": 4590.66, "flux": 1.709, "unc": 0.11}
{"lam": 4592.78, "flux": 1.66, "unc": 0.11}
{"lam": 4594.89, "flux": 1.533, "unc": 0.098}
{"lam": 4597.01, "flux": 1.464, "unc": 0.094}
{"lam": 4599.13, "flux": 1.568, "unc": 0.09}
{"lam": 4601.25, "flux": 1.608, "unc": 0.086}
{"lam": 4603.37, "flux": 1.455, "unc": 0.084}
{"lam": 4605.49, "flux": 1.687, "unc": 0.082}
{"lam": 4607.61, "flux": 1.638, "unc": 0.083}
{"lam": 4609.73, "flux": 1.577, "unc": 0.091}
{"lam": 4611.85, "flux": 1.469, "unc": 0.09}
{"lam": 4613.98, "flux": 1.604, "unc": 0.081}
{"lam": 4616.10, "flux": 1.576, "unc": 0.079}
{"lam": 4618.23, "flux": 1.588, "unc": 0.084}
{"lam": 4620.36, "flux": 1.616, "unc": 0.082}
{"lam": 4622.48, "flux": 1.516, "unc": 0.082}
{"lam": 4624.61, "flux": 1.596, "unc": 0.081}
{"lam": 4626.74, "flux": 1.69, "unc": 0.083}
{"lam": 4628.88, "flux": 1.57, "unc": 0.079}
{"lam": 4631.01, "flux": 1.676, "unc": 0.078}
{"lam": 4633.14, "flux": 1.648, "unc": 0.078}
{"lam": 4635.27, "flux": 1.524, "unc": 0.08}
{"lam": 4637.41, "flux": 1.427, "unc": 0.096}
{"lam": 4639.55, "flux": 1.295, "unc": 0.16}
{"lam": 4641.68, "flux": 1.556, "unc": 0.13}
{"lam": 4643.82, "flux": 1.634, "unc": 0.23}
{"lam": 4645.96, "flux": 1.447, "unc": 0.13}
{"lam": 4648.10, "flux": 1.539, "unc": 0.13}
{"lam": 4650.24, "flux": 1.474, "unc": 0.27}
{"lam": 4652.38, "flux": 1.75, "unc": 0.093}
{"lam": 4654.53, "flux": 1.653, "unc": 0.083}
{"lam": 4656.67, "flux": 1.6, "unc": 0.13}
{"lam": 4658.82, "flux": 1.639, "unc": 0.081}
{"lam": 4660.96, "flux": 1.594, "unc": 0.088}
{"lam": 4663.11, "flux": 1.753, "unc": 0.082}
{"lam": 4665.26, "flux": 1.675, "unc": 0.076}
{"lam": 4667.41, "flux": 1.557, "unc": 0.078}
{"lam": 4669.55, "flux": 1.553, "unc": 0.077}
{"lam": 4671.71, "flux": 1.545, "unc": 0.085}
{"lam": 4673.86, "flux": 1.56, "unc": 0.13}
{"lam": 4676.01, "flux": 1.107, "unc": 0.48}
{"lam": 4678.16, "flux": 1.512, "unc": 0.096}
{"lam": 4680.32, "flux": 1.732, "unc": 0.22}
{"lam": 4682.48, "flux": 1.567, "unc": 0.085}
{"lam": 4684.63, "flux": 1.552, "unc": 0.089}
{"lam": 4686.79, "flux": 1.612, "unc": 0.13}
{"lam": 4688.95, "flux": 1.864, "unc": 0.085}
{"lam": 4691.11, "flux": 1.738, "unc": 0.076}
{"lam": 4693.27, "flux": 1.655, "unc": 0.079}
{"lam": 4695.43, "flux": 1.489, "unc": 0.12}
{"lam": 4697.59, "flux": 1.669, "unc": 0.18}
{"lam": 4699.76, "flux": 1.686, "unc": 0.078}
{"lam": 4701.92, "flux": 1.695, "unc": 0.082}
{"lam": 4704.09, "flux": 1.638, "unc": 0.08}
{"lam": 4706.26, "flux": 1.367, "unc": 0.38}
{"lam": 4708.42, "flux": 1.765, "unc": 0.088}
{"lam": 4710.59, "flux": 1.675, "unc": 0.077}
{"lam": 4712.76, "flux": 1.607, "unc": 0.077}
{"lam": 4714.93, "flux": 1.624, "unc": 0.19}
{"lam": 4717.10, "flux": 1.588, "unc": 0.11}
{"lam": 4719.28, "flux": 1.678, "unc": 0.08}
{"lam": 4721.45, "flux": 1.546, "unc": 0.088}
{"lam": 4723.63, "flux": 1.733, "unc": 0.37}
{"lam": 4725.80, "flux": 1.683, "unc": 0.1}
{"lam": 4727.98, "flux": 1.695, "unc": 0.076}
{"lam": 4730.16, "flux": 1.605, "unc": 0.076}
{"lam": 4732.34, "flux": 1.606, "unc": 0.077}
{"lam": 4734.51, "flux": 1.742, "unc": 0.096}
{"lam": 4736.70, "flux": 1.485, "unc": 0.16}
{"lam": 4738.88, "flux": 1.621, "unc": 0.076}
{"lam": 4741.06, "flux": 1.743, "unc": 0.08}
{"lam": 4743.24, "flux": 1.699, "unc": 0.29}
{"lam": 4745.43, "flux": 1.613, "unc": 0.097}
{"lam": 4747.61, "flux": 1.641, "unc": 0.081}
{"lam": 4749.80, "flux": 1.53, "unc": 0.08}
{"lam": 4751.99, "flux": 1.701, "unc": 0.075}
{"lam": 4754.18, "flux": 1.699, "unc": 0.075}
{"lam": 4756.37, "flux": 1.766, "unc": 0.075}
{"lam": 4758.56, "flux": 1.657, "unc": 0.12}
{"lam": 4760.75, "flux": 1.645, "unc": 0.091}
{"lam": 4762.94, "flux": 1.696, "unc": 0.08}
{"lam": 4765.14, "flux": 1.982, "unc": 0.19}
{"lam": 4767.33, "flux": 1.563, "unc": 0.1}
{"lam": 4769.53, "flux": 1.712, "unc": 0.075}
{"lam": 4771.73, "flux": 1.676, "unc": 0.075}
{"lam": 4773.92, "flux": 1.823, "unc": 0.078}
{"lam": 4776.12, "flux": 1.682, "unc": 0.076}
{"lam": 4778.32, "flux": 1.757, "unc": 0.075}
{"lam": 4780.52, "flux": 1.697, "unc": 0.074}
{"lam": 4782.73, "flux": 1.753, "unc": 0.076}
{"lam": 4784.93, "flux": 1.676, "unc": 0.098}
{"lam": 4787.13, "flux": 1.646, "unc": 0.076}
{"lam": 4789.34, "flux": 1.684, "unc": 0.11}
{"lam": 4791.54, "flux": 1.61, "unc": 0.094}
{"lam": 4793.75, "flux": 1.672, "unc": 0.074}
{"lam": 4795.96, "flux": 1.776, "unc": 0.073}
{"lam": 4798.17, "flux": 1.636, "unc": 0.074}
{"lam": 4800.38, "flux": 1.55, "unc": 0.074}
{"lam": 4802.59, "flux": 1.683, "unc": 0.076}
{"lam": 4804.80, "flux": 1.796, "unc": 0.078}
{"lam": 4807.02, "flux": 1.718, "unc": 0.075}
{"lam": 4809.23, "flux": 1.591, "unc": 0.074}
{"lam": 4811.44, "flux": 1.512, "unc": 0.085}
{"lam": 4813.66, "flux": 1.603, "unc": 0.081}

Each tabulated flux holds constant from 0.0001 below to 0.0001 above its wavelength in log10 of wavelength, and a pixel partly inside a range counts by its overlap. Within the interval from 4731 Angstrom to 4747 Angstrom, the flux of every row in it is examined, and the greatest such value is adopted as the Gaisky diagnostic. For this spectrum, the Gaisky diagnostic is 1.743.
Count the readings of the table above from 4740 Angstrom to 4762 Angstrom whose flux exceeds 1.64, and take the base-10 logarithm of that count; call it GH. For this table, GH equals 0.9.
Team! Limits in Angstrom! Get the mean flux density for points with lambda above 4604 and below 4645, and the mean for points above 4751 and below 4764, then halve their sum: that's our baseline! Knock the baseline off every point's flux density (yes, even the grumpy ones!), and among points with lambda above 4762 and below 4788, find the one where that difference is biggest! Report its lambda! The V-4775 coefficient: 4765.14 Angstrom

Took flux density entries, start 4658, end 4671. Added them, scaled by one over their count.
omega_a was 1.63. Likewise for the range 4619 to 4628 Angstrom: 1.60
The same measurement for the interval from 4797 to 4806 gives 1.67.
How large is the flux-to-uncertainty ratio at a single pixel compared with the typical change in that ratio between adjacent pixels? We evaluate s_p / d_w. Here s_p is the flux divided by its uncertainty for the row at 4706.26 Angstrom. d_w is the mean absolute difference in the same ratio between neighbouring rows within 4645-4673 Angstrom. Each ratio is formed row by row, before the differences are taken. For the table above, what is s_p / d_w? 0.9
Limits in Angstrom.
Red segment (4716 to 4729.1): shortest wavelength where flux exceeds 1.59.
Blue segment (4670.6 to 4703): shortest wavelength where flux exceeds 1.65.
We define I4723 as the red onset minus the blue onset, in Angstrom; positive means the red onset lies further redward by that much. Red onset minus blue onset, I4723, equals 39.0 Angstrom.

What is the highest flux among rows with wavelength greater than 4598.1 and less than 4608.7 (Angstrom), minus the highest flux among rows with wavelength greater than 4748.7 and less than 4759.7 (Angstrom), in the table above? -0.08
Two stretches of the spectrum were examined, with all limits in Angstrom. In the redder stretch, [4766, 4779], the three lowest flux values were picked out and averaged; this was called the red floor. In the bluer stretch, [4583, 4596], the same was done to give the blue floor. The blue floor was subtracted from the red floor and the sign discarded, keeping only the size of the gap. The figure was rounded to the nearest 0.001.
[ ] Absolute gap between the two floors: 0.051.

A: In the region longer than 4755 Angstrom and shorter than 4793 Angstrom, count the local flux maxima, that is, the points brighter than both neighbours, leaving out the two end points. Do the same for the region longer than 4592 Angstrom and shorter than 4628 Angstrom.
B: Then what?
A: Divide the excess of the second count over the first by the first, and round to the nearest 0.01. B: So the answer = -0.33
